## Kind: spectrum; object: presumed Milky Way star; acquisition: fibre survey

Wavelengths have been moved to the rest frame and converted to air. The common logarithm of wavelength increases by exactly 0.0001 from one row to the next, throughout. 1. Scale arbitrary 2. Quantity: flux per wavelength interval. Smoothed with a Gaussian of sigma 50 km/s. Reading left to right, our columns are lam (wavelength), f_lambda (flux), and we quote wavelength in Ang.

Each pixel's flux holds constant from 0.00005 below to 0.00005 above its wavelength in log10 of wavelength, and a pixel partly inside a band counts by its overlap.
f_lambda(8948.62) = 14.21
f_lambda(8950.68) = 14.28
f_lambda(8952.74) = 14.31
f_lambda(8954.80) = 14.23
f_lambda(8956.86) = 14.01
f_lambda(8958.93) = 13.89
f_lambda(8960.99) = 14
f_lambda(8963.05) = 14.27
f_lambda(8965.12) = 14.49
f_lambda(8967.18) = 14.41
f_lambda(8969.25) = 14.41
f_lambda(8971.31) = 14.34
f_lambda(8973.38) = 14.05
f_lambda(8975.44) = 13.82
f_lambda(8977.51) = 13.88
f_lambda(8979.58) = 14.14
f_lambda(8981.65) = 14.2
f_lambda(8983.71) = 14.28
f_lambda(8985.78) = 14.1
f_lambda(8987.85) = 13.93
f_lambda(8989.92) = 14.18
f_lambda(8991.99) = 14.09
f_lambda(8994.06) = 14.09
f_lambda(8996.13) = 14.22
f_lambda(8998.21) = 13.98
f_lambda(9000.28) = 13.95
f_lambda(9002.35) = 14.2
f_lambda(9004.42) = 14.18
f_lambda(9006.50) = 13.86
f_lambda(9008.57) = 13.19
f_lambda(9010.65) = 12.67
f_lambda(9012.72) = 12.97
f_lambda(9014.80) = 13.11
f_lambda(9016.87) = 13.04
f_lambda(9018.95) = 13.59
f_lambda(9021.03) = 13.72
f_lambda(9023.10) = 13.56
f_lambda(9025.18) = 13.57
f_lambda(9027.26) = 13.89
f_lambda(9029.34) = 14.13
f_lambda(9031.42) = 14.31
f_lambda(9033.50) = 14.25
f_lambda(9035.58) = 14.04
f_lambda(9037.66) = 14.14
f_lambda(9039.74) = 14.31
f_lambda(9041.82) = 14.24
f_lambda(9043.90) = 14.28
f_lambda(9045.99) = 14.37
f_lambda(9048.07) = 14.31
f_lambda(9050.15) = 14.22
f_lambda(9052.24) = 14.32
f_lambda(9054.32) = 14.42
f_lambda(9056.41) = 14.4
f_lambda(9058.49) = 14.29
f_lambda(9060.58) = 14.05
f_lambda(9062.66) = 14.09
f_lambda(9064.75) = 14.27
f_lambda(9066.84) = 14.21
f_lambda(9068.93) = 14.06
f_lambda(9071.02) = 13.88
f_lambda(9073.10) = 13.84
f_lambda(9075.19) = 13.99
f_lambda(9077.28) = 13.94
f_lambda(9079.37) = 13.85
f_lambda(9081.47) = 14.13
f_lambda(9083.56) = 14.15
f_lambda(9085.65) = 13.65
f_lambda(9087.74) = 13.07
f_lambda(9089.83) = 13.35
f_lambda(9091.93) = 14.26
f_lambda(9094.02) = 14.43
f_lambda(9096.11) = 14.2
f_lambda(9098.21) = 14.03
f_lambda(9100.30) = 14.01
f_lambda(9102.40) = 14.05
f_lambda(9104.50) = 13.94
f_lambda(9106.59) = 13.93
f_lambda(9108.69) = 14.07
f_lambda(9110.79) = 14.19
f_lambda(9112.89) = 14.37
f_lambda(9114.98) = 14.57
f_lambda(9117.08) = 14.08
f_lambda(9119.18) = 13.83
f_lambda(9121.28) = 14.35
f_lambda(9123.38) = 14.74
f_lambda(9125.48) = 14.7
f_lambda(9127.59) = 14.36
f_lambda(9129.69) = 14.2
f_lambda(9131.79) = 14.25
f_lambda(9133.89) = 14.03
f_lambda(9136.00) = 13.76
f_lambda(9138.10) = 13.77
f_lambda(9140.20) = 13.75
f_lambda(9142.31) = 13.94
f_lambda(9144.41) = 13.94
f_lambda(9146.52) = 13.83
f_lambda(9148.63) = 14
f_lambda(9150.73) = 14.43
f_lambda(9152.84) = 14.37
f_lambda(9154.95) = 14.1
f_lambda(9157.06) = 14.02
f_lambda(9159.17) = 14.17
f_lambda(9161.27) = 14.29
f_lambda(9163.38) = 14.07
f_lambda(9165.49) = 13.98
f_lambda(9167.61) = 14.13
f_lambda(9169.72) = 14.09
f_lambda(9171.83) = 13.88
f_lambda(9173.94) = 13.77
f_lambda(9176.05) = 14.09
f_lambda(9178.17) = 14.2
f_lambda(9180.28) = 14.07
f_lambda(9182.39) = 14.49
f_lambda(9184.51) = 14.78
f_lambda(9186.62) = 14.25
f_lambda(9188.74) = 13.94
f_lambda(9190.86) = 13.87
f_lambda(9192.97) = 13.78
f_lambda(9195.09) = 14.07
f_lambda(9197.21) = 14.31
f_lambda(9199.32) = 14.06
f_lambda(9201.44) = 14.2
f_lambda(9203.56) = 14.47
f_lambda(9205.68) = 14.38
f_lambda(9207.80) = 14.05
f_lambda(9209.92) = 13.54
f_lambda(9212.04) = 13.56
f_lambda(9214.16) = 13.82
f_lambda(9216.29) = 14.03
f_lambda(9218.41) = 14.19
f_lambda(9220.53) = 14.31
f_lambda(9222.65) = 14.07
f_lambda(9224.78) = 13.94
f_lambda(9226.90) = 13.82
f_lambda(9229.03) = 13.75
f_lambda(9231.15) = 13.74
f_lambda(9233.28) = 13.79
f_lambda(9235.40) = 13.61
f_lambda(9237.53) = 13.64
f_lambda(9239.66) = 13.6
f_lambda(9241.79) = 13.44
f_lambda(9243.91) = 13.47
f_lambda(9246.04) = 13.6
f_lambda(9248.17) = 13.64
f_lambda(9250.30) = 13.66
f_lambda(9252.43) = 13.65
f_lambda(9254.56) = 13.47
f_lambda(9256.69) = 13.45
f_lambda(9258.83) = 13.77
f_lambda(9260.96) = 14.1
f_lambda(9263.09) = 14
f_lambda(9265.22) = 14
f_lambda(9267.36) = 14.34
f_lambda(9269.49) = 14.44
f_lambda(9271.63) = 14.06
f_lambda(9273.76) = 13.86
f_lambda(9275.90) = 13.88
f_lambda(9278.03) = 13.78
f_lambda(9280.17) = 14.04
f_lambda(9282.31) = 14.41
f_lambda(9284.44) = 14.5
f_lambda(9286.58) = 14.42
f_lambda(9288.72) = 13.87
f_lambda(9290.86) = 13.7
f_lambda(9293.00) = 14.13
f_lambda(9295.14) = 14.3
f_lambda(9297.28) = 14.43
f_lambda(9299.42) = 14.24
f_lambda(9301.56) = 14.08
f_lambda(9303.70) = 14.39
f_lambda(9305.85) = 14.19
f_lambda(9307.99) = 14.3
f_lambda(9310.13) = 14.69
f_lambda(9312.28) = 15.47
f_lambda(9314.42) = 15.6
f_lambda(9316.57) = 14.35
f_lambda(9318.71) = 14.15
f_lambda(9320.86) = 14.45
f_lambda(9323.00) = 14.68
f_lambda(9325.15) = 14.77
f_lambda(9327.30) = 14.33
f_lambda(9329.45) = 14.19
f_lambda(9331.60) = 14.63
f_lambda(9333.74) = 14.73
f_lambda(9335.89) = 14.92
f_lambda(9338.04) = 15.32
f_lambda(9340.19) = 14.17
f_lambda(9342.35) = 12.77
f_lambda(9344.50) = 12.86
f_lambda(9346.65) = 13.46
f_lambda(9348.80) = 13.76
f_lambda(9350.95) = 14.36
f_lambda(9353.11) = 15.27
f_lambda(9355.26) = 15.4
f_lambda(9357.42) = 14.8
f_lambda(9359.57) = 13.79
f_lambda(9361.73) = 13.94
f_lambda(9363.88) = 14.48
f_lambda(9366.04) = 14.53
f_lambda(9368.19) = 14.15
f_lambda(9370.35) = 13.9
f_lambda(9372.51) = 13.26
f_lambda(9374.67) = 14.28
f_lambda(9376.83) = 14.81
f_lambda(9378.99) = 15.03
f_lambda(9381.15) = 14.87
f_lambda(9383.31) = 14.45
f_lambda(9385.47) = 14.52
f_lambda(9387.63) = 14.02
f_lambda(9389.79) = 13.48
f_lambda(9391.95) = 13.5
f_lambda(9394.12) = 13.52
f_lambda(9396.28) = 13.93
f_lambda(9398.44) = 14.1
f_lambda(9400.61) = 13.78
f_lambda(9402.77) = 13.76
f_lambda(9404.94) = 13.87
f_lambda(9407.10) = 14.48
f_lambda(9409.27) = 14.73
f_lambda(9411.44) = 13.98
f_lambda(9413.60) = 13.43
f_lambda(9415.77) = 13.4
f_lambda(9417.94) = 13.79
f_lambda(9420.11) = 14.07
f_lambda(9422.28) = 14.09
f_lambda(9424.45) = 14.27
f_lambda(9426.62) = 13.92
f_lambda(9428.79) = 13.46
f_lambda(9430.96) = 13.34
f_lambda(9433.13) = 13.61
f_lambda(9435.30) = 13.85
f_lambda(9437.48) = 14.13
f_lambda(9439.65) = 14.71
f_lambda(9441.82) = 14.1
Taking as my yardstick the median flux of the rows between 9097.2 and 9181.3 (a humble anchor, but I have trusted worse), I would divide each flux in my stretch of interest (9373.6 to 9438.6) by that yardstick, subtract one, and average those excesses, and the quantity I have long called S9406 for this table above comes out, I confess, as -0.004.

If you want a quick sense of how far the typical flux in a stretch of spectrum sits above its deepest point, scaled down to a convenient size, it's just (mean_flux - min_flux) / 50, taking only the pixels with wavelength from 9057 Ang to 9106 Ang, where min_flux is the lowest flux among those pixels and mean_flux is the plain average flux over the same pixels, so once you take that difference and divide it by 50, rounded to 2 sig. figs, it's 0.018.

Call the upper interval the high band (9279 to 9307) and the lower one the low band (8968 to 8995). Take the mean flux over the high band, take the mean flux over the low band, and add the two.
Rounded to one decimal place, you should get 28.3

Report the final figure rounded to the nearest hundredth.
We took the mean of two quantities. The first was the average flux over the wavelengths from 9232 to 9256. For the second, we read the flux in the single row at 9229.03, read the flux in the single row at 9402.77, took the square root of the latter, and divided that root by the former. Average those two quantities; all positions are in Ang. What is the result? 6.93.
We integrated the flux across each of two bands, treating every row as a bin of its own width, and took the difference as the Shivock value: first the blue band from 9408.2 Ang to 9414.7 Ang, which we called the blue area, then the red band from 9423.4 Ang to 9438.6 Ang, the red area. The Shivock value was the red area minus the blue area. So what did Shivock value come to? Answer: 118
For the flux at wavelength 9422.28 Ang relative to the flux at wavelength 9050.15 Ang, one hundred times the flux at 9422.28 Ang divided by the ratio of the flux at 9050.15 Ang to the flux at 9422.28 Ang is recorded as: 1396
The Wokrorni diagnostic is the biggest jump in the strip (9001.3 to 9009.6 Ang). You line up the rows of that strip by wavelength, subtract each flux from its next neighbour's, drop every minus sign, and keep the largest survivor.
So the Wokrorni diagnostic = 0.7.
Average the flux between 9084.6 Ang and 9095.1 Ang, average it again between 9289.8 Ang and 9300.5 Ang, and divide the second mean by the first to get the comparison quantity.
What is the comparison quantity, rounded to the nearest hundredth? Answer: 1.03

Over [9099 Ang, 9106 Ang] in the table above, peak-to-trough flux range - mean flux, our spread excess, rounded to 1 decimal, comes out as -13.9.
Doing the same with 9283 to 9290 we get -13.6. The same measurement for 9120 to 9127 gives -14.2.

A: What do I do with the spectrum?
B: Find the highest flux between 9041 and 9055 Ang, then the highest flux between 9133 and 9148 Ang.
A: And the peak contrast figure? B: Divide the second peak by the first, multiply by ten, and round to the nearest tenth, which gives 9.7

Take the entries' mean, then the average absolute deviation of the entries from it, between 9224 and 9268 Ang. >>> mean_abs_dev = 0.18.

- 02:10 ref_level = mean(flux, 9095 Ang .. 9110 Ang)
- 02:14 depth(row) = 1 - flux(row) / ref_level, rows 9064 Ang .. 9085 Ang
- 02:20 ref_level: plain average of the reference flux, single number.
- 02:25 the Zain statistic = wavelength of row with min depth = 9064.75 Ang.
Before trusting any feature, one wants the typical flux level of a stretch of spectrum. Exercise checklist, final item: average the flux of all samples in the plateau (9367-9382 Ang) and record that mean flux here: 14.3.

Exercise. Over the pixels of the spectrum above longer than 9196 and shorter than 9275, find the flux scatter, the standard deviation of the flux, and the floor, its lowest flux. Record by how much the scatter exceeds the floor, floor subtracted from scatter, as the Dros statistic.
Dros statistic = -13.1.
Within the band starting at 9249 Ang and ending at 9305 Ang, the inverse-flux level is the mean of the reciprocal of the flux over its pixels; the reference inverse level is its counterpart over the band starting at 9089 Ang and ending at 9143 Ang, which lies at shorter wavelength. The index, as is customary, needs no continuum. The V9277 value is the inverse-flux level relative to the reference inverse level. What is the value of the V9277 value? 1.01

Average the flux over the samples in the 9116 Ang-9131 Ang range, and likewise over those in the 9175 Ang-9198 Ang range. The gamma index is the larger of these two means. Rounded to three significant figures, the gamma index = 14.3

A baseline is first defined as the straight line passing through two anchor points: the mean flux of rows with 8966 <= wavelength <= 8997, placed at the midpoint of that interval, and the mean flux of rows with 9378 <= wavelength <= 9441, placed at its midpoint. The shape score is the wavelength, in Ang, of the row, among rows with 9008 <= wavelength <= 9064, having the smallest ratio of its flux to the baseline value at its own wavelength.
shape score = 9010.65 Ang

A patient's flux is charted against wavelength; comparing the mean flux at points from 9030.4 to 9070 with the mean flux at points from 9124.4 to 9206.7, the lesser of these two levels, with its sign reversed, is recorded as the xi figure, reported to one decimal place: -14.1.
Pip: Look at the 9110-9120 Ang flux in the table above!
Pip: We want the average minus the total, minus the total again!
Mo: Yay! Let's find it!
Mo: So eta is -128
